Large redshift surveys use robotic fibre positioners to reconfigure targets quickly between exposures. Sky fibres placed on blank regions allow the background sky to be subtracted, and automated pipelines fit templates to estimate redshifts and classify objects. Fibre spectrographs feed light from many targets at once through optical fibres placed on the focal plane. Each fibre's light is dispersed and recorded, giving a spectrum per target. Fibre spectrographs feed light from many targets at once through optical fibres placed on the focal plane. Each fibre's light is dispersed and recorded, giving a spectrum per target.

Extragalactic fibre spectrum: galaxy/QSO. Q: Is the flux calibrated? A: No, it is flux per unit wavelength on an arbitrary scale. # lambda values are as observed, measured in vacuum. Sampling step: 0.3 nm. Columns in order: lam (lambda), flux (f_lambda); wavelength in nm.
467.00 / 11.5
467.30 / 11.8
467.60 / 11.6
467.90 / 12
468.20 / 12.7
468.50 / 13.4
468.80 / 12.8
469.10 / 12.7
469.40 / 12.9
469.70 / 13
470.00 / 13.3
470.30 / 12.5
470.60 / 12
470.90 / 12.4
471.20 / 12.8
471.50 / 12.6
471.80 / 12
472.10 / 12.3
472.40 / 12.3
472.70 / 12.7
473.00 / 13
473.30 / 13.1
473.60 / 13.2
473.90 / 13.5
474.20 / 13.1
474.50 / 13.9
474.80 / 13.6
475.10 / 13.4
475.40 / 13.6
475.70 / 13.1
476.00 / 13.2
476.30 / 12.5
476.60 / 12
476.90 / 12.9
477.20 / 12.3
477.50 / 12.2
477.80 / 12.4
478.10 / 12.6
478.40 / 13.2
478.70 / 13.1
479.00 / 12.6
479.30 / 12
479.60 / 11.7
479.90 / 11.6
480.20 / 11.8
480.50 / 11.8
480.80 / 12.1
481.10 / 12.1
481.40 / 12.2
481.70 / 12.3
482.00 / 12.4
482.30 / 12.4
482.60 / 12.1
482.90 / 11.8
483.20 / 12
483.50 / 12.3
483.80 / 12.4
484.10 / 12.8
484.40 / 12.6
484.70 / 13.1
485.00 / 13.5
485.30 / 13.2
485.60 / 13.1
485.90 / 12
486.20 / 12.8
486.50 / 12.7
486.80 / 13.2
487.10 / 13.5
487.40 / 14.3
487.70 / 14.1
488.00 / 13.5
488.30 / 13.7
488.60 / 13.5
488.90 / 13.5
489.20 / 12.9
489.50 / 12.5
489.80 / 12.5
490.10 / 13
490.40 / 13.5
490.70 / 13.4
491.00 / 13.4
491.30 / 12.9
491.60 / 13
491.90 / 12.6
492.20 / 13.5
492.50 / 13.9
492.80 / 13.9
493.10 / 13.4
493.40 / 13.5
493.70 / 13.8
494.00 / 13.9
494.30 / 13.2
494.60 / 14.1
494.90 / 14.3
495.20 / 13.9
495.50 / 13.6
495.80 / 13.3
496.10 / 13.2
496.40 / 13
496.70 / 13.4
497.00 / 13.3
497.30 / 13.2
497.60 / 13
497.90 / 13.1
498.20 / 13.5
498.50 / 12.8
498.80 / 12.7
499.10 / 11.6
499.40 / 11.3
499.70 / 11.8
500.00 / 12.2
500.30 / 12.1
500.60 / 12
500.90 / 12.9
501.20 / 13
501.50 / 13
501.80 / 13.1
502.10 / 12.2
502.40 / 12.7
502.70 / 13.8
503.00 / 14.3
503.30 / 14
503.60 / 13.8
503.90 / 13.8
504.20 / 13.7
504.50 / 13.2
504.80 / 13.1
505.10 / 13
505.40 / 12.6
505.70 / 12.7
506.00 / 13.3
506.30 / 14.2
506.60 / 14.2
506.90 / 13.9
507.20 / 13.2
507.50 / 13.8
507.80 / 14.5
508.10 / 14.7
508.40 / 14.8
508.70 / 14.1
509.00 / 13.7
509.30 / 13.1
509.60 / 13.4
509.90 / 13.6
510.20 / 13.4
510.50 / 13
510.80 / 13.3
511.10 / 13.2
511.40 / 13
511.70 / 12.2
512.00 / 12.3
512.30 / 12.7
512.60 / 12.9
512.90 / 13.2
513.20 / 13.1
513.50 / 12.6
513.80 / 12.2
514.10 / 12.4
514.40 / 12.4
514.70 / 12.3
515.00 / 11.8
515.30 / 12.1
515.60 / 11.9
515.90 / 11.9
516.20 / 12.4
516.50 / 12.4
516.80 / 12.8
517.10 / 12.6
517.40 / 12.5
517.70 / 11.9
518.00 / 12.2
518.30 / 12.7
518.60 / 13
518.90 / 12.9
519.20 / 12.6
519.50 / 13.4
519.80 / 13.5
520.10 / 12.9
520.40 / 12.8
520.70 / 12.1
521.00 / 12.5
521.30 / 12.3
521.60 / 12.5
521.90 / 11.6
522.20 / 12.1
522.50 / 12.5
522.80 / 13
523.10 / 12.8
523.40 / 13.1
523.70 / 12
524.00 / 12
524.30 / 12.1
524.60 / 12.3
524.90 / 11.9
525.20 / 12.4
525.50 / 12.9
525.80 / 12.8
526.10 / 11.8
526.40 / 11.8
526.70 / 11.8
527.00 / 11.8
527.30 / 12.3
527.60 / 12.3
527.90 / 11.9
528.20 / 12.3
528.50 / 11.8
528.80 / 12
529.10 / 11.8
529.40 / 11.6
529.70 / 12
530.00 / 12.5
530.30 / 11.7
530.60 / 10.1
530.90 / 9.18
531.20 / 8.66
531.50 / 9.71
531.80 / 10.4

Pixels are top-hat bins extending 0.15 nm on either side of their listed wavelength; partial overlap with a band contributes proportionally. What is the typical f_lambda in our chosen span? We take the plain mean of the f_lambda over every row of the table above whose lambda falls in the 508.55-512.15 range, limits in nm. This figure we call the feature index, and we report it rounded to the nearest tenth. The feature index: 13.2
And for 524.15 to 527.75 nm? 12.2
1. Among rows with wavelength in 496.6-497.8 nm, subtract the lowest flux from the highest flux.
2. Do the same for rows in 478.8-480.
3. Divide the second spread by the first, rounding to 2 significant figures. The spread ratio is 2.5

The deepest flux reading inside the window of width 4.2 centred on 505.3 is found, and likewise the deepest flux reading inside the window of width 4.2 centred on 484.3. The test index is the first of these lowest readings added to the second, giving 24.4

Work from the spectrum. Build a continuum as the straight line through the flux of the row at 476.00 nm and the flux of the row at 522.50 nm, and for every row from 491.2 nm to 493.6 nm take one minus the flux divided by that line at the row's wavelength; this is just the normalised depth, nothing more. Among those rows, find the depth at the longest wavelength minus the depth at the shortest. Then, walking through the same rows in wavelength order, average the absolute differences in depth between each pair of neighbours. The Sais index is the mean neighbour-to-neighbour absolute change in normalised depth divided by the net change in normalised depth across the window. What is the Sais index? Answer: -0.5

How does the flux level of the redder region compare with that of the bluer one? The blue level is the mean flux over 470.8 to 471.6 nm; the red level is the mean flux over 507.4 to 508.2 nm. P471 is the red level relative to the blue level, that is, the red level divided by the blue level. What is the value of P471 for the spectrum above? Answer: 1.14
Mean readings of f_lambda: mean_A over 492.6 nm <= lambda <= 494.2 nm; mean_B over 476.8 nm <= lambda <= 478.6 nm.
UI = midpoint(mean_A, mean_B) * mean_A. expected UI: 180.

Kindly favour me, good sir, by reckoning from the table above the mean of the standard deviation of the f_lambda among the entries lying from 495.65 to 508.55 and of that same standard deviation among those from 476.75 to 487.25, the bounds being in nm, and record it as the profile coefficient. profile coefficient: 0.66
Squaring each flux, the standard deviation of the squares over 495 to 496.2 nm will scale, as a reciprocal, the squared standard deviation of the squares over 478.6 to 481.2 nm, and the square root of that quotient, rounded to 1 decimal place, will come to 4.1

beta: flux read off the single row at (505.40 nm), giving 12.6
